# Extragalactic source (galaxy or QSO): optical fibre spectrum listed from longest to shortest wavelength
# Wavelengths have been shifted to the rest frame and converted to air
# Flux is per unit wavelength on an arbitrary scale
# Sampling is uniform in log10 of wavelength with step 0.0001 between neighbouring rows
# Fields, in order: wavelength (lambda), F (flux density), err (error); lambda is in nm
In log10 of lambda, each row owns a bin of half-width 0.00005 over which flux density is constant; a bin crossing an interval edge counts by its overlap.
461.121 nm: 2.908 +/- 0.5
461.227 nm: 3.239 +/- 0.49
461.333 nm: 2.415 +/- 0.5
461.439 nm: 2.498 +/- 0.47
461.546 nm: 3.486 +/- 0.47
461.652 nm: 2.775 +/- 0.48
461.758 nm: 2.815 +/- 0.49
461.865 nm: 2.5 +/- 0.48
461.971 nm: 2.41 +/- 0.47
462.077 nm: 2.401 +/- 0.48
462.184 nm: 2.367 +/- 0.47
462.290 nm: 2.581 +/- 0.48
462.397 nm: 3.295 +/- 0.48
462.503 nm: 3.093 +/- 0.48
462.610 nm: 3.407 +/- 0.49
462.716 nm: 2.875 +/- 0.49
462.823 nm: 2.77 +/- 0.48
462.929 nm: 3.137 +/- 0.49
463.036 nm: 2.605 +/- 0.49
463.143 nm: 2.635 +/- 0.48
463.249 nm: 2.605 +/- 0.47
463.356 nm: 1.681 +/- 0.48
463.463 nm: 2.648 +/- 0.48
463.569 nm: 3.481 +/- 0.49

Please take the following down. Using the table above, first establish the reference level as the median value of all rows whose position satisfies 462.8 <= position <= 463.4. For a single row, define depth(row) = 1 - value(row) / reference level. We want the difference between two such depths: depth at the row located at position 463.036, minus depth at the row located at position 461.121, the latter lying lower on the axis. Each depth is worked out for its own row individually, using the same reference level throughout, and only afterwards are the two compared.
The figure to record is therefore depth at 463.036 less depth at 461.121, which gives 0.12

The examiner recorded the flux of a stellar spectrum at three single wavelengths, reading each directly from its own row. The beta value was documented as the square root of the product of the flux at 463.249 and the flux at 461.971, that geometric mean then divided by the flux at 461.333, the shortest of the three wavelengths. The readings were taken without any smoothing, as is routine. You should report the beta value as 1.04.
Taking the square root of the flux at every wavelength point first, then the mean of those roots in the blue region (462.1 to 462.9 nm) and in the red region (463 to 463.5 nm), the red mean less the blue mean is -0.15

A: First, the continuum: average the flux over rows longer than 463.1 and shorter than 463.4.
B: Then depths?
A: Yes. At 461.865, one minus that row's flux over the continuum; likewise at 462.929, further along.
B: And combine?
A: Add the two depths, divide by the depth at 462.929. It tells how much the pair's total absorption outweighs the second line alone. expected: 1.2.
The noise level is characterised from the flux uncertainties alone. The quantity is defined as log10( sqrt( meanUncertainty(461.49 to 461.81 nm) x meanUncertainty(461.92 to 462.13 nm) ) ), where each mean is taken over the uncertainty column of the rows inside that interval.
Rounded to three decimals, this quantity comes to -0.321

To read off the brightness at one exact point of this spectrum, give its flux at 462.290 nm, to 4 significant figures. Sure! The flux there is 2.581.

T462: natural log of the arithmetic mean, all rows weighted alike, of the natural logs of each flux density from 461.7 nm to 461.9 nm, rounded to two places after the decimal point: -0.02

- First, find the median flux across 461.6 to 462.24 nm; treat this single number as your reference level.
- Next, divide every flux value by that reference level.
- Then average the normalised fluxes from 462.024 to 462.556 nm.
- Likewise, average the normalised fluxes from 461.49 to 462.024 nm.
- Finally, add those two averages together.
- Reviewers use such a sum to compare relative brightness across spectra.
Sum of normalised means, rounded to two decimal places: 2.26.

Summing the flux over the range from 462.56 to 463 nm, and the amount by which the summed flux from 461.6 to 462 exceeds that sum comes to -1.69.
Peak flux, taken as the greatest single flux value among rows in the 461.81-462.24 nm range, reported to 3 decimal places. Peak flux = 2.500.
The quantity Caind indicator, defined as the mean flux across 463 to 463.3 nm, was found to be 2.62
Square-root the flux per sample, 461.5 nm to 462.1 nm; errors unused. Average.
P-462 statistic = 1.65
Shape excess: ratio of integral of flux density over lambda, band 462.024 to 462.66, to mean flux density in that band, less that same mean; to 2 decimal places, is -2.22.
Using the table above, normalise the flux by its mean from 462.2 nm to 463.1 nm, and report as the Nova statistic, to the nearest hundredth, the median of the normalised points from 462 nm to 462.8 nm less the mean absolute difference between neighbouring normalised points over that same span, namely 0.86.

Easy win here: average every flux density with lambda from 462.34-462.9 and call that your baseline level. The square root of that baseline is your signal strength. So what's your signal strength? 1.76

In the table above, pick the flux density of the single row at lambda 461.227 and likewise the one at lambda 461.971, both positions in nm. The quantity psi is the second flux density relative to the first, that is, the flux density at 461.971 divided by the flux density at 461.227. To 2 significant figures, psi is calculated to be 0.74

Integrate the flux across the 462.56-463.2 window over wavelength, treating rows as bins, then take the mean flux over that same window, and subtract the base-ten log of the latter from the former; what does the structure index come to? 1.39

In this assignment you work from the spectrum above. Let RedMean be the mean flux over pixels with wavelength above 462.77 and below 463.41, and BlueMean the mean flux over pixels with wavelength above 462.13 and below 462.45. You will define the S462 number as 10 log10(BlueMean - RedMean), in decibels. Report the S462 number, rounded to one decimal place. -7.6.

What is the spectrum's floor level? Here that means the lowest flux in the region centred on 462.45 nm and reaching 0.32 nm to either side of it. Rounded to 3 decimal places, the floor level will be 2.367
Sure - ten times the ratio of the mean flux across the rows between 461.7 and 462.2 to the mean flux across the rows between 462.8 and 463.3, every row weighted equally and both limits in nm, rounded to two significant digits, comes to 9.1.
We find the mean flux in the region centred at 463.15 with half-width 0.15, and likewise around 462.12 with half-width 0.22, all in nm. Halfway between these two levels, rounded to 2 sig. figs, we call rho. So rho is 2.5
